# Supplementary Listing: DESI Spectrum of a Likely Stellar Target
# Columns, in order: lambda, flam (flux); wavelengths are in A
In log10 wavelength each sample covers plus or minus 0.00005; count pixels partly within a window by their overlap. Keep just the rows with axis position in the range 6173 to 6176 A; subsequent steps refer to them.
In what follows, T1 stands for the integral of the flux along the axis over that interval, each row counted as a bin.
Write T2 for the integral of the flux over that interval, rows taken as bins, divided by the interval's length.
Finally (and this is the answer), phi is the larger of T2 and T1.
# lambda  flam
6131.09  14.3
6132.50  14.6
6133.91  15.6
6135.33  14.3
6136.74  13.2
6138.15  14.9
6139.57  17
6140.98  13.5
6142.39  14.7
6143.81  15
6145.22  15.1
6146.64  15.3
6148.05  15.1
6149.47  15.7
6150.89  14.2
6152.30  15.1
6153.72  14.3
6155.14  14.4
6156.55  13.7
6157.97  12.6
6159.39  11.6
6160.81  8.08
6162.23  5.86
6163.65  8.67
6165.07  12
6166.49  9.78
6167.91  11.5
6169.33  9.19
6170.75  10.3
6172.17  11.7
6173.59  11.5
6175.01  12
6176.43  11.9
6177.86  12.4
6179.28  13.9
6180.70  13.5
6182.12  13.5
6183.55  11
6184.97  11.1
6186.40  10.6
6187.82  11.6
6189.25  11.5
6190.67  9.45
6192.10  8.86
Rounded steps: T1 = 35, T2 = 11.8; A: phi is 35.4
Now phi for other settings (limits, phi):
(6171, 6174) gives 34.3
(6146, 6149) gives 45.7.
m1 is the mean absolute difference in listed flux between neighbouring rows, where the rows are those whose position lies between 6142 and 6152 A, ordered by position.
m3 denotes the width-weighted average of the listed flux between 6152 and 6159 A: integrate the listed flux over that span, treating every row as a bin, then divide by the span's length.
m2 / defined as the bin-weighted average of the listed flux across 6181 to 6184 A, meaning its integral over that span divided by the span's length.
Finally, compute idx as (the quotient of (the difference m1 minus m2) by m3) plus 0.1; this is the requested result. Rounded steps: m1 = 0.5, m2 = 12.5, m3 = 13.8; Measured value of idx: -0.77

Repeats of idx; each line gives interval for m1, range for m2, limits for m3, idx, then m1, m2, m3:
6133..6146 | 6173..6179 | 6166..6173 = -0.91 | 1.4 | 12.1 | 10.5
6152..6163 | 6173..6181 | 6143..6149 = -0.64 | 1.3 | 12.5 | 15.1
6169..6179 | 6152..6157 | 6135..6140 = -0.83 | 0.6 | 14.4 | 14.8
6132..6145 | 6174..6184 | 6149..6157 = -0.66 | 1.5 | 12.6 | 14.6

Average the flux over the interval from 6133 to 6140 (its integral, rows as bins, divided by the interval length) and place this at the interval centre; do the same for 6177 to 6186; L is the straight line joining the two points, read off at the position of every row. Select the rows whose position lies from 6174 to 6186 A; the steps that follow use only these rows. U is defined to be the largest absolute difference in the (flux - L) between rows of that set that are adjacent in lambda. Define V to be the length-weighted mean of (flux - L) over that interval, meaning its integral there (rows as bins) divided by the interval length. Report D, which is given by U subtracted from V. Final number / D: -2.6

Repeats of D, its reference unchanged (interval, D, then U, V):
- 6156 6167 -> -6.7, 3.4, -3.3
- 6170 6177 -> -2.9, 1.5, -1.5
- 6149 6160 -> -1.4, 1.4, 0.0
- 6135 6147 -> -3.3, 3.4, 0.1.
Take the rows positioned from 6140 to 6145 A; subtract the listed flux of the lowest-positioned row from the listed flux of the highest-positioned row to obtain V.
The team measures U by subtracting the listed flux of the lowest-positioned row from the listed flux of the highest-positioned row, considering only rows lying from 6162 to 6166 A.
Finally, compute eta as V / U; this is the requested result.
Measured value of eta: 0.2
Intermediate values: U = 6.1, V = 1.5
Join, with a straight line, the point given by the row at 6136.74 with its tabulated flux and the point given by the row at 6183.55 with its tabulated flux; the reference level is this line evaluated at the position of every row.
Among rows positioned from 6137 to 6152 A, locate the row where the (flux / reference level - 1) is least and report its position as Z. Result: 6140.98 A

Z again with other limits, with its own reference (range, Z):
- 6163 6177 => 6163.65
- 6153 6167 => 6162.23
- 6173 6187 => 6186.40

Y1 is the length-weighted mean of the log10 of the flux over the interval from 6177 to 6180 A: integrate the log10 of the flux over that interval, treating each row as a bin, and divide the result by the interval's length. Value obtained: 1.12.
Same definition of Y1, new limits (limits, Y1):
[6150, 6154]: 1.16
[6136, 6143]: 1.17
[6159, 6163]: 0.90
